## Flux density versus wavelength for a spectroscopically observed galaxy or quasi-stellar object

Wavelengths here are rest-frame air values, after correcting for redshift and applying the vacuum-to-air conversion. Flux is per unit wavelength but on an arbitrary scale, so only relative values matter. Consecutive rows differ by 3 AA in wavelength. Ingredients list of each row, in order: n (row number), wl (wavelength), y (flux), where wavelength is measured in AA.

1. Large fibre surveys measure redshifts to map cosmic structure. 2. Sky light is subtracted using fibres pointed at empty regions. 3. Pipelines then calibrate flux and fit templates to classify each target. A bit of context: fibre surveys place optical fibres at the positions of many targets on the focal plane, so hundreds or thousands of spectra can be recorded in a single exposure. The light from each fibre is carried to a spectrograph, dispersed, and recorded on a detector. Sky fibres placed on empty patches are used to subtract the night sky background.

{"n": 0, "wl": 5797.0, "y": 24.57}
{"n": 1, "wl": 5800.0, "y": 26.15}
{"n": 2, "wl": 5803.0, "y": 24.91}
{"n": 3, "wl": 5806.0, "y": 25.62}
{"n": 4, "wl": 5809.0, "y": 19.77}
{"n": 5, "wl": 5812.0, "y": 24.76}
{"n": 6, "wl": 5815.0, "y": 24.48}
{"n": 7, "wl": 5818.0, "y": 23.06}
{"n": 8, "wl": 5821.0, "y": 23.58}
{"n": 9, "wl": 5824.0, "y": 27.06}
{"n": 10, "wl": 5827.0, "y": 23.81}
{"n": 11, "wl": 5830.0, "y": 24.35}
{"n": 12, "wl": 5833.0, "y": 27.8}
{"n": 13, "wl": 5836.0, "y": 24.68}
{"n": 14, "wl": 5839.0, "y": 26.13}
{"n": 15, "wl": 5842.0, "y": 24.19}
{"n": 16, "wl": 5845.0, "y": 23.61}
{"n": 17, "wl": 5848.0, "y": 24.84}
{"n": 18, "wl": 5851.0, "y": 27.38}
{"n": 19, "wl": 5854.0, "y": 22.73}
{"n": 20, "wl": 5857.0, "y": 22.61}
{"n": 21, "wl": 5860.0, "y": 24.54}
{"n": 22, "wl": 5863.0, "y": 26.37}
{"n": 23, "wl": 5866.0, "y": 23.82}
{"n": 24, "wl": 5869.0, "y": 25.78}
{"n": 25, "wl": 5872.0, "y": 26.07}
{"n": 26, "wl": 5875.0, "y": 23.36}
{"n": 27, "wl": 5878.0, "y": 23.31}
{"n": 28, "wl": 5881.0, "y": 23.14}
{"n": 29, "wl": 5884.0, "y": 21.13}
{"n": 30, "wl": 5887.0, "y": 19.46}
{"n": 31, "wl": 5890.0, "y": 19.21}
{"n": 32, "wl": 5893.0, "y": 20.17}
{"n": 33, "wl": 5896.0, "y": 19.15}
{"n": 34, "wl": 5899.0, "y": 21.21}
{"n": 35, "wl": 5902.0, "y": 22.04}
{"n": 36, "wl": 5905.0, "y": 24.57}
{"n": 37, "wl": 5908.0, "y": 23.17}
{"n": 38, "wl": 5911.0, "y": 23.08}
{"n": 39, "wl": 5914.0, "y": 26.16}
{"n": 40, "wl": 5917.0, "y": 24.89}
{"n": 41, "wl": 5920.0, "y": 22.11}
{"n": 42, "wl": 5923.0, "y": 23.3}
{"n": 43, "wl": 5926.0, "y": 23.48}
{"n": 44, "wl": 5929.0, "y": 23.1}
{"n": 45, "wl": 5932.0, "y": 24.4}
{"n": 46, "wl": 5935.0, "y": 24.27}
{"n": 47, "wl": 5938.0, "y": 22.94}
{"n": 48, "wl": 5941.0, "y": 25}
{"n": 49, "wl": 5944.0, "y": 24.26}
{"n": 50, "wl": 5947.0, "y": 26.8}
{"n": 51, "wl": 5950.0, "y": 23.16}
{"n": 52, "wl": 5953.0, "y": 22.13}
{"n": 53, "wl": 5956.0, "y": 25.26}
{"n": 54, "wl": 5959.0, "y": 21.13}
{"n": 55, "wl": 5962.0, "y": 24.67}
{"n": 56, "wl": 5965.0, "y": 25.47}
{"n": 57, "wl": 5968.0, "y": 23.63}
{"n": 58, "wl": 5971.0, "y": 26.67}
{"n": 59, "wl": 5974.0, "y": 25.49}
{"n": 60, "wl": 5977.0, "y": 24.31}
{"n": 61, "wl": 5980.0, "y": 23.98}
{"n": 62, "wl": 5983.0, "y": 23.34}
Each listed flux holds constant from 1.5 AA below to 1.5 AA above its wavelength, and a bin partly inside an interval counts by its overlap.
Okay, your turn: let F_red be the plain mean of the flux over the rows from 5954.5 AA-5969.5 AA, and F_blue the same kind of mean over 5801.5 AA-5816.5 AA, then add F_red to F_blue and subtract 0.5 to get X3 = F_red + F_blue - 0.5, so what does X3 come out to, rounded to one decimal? 47.4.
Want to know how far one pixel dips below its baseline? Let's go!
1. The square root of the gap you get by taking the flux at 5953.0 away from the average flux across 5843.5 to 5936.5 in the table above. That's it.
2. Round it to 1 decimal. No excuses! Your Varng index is 1.1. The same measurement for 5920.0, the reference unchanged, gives 1.1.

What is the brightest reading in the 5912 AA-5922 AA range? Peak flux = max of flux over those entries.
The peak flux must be 26.16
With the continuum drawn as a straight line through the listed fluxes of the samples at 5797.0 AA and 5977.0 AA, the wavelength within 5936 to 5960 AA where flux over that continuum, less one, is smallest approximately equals 5959.0 AA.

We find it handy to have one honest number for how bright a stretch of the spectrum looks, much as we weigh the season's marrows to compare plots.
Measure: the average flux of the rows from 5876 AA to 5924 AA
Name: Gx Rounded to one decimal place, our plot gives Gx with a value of 22.3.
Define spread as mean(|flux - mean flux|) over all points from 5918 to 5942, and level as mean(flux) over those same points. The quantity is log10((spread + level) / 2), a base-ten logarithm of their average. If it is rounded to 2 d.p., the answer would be 1.08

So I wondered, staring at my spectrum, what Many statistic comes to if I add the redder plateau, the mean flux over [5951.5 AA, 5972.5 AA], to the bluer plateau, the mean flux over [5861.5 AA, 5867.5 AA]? 49.2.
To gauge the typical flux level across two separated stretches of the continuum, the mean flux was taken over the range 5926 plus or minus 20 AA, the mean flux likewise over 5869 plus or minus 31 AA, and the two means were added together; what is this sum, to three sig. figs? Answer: 47.1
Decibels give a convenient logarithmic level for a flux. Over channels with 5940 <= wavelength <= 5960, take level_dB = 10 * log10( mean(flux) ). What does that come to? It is 13.8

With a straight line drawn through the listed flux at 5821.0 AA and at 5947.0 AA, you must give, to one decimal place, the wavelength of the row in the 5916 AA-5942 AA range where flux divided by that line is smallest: 5920.0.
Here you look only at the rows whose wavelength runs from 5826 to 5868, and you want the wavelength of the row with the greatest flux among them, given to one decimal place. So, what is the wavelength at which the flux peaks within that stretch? 5833.0 AA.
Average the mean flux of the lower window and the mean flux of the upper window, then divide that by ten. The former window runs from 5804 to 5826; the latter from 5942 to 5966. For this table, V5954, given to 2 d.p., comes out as 2.41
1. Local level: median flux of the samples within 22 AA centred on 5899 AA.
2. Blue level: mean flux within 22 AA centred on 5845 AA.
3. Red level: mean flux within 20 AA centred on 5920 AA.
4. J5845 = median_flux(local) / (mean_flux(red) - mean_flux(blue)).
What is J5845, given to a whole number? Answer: -20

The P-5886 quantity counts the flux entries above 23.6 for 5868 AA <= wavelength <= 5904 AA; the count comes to 2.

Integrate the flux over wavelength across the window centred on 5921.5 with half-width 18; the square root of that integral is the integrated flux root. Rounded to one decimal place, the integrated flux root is 29.3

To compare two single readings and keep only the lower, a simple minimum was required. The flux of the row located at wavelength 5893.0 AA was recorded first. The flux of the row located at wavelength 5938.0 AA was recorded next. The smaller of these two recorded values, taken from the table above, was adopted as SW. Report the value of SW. 20.2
